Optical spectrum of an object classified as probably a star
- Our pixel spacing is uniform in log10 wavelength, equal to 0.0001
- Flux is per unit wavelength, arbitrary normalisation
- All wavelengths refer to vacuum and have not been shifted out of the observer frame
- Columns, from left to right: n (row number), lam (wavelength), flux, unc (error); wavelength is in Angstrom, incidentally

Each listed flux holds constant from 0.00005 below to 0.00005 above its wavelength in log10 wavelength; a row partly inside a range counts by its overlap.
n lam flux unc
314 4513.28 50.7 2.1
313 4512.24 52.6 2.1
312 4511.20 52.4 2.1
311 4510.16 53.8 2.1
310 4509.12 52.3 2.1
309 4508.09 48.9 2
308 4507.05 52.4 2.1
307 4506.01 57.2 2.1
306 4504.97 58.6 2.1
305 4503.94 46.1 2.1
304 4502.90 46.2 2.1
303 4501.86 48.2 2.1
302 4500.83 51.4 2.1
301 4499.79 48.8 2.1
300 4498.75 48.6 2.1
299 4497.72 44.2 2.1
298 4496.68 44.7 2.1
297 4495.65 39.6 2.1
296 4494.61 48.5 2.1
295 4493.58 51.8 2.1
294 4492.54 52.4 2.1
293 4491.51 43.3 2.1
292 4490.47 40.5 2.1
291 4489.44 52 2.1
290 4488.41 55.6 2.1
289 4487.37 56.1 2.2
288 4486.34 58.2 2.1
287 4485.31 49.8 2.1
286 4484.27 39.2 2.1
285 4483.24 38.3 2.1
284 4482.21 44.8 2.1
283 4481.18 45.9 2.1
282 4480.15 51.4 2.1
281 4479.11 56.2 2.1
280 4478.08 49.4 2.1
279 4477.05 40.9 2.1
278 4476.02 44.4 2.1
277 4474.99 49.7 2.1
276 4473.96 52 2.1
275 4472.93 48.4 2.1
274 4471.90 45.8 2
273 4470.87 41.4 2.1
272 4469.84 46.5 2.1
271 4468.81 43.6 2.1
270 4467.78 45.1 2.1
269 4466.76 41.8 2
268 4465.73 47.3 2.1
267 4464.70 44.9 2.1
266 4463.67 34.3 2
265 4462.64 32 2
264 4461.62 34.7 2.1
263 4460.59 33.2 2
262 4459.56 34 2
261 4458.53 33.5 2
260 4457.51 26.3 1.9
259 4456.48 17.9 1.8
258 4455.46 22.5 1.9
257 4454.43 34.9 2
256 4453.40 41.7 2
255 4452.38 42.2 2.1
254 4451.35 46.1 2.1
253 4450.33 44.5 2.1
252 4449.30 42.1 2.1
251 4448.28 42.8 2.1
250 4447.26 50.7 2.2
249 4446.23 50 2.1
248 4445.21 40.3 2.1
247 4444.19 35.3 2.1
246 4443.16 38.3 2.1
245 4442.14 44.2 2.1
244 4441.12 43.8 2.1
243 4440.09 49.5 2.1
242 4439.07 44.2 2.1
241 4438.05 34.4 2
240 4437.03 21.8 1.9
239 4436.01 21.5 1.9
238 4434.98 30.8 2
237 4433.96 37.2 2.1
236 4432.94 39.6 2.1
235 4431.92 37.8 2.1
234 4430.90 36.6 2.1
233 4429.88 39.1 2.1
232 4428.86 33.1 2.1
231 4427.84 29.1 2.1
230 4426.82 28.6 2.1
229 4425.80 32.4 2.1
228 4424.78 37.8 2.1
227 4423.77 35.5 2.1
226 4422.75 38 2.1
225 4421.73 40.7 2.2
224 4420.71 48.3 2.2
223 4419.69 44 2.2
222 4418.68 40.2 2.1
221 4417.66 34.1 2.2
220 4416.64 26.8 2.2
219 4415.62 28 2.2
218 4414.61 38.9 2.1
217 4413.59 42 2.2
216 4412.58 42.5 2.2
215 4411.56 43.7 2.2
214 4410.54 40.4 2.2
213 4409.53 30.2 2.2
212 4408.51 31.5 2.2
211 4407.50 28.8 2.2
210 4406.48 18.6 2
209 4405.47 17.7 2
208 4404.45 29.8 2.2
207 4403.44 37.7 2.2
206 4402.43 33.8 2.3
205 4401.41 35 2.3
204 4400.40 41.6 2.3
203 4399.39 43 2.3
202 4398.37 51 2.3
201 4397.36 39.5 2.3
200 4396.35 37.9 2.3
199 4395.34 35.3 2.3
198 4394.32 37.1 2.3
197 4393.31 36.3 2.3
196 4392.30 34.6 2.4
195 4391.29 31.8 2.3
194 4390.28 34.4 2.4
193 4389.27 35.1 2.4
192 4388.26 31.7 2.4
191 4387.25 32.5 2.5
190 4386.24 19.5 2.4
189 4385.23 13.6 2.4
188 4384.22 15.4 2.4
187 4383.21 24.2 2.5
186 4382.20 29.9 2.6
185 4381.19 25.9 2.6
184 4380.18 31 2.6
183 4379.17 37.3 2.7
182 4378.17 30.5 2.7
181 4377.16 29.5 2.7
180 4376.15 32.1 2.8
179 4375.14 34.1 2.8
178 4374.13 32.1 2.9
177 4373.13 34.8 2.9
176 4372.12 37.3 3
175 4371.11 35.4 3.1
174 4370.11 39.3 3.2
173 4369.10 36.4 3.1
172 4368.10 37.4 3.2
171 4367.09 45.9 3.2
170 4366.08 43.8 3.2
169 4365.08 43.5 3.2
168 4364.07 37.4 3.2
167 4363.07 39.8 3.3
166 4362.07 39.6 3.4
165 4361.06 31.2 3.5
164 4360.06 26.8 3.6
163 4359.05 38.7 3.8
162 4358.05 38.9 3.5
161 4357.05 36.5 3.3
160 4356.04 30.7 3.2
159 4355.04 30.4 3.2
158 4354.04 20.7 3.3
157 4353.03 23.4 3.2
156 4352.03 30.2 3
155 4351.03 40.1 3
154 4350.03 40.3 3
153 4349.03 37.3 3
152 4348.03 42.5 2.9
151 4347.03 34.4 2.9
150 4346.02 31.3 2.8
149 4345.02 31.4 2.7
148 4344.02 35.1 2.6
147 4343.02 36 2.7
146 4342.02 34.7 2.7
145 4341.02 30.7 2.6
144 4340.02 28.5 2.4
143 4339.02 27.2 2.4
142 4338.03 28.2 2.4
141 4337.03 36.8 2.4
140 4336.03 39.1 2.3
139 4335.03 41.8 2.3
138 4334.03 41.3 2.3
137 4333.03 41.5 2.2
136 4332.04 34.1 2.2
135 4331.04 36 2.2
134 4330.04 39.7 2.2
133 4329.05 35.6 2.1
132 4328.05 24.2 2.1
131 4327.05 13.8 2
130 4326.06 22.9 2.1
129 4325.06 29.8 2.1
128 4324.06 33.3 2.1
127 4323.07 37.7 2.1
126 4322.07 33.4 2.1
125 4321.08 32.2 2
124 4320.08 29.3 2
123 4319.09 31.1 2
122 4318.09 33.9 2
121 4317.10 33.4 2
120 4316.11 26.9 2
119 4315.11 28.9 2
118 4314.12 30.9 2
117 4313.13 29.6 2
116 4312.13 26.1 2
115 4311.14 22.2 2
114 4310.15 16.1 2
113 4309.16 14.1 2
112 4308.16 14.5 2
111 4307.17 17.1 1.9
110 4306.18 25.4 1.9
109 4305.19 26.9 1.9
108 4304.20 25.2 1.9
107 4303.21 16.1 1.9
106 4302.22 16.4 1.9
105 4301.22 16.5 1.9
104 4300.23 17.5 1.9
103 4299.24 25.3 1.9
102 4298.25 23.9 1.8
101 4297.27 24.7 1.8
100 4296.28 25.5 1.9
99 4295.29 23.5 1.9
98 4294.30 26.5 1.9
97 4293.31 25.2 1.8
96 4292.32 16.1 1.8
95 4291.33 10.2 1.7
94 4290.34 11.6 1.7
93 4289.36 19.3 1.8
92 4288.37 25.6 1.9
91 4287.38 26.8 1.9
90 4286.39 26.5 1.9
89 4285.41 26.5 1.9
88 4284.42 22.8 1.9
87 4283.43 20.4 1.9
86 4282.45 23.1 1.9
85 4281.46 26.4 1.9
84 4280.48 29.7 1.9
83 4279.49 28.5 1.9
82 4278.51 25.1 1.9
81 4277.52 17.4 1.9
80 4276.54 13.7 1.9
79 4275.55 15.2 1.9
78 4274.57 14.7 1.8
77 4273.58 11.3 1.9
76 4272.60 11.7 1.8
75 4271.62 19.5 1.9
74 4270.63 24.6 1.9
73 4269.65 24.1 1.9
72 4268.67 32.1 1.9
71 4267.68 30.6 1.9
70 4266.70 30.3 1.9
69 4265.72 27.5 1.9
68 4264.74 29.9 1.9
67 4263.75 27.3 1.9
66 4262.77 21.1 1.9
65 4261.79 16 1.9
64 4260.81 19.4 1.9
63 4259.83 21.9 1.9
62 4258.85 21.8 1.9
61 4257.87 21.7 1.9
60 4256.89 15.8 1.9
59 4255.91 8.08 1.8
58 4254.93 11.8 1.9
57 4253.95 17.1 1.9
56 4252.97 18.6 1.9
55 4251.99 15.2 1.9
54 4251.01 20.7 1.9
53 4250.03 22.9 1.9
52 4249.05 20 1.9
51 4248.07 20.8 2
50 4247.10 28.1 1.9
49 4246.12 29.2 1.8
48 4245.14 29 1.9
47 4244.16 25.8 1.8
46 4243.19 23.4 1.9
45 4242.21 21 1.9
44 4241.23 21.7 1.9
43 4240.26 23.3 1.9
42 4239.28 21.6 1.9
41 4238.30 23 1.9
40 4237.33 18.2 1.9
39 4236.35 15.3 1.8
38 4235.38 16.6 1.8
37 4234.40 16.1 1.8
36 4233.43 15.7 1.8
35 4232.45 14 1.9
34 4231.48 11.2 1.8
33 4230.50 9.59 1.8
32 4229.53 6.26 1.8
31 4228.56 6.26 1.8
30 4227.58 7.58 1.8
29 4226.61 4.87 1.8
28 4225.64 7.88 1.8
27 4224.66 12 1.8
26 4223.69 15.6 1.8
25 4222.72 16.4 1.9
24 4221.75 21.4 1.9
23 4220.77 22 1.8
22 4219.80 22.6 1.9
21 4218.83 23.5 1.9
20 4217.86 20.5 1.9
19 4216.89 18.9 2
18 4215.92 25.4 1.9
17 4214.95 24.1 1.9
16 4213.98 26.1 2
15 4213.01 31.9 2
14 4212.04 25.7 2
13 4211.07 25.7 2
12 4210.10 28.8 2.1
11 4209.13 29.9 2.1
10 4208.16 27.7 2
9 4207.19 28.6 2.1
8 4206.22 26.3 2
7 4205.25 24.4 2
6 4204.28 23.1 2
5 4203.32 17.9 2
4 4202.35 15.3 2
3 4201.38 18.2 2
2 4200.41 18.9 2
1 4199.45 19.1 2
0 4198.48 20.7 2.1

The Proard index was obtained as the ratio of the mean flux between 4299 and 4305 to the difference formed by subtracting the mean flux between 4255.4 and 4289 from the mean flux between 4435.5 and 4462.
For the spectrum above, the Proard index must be 1.3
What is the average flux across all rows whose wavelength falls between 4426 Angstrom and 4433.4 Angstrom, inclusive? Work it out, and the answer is 35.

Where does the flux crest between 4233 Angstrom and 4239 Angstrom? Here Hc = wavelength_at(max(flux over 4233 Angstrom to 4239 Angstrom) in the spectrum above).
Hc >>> 4238.30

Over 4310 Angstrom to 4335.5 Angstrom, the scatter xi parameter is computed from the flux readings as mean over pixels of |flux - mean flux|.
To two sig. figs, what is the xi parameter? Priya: 5.5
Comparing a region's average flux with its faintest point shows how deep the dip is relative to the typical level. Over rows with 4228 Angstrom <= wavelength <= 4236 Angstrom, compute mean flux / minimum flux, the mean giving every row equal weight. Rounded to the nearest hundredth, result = 1.91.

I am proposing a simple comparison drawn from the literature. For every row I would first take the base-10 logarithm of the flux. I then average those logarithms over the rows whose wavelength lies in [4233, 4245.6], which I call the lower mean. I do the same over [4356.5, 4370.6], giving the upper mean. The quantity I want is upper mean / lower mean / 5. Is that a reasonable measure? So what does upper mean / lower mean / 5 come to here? 0.241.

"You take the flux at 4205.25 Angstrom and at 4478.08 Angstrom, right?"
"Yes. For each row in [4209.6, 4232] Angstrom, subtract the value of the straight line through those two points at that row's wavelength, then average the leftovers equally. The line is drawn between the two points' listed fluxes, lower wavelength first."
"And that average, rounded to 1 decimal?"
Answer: -7.8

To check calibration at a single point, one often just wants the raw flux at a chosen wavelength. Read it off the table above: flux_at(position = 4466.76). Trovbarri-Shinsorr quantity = 41.8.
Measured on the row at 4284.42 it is 22.8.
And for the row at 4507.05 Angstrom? 52.4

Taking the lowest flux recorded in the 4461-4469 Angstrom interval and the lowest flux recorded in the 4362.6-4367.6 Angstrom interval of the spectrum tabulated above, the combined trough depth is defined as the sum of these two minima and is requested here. 69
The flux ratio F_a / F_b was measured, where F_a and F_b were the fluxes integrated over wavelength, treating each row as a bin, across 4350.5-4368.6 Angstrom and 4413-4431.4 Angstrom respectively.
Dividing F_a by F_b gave 0.96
